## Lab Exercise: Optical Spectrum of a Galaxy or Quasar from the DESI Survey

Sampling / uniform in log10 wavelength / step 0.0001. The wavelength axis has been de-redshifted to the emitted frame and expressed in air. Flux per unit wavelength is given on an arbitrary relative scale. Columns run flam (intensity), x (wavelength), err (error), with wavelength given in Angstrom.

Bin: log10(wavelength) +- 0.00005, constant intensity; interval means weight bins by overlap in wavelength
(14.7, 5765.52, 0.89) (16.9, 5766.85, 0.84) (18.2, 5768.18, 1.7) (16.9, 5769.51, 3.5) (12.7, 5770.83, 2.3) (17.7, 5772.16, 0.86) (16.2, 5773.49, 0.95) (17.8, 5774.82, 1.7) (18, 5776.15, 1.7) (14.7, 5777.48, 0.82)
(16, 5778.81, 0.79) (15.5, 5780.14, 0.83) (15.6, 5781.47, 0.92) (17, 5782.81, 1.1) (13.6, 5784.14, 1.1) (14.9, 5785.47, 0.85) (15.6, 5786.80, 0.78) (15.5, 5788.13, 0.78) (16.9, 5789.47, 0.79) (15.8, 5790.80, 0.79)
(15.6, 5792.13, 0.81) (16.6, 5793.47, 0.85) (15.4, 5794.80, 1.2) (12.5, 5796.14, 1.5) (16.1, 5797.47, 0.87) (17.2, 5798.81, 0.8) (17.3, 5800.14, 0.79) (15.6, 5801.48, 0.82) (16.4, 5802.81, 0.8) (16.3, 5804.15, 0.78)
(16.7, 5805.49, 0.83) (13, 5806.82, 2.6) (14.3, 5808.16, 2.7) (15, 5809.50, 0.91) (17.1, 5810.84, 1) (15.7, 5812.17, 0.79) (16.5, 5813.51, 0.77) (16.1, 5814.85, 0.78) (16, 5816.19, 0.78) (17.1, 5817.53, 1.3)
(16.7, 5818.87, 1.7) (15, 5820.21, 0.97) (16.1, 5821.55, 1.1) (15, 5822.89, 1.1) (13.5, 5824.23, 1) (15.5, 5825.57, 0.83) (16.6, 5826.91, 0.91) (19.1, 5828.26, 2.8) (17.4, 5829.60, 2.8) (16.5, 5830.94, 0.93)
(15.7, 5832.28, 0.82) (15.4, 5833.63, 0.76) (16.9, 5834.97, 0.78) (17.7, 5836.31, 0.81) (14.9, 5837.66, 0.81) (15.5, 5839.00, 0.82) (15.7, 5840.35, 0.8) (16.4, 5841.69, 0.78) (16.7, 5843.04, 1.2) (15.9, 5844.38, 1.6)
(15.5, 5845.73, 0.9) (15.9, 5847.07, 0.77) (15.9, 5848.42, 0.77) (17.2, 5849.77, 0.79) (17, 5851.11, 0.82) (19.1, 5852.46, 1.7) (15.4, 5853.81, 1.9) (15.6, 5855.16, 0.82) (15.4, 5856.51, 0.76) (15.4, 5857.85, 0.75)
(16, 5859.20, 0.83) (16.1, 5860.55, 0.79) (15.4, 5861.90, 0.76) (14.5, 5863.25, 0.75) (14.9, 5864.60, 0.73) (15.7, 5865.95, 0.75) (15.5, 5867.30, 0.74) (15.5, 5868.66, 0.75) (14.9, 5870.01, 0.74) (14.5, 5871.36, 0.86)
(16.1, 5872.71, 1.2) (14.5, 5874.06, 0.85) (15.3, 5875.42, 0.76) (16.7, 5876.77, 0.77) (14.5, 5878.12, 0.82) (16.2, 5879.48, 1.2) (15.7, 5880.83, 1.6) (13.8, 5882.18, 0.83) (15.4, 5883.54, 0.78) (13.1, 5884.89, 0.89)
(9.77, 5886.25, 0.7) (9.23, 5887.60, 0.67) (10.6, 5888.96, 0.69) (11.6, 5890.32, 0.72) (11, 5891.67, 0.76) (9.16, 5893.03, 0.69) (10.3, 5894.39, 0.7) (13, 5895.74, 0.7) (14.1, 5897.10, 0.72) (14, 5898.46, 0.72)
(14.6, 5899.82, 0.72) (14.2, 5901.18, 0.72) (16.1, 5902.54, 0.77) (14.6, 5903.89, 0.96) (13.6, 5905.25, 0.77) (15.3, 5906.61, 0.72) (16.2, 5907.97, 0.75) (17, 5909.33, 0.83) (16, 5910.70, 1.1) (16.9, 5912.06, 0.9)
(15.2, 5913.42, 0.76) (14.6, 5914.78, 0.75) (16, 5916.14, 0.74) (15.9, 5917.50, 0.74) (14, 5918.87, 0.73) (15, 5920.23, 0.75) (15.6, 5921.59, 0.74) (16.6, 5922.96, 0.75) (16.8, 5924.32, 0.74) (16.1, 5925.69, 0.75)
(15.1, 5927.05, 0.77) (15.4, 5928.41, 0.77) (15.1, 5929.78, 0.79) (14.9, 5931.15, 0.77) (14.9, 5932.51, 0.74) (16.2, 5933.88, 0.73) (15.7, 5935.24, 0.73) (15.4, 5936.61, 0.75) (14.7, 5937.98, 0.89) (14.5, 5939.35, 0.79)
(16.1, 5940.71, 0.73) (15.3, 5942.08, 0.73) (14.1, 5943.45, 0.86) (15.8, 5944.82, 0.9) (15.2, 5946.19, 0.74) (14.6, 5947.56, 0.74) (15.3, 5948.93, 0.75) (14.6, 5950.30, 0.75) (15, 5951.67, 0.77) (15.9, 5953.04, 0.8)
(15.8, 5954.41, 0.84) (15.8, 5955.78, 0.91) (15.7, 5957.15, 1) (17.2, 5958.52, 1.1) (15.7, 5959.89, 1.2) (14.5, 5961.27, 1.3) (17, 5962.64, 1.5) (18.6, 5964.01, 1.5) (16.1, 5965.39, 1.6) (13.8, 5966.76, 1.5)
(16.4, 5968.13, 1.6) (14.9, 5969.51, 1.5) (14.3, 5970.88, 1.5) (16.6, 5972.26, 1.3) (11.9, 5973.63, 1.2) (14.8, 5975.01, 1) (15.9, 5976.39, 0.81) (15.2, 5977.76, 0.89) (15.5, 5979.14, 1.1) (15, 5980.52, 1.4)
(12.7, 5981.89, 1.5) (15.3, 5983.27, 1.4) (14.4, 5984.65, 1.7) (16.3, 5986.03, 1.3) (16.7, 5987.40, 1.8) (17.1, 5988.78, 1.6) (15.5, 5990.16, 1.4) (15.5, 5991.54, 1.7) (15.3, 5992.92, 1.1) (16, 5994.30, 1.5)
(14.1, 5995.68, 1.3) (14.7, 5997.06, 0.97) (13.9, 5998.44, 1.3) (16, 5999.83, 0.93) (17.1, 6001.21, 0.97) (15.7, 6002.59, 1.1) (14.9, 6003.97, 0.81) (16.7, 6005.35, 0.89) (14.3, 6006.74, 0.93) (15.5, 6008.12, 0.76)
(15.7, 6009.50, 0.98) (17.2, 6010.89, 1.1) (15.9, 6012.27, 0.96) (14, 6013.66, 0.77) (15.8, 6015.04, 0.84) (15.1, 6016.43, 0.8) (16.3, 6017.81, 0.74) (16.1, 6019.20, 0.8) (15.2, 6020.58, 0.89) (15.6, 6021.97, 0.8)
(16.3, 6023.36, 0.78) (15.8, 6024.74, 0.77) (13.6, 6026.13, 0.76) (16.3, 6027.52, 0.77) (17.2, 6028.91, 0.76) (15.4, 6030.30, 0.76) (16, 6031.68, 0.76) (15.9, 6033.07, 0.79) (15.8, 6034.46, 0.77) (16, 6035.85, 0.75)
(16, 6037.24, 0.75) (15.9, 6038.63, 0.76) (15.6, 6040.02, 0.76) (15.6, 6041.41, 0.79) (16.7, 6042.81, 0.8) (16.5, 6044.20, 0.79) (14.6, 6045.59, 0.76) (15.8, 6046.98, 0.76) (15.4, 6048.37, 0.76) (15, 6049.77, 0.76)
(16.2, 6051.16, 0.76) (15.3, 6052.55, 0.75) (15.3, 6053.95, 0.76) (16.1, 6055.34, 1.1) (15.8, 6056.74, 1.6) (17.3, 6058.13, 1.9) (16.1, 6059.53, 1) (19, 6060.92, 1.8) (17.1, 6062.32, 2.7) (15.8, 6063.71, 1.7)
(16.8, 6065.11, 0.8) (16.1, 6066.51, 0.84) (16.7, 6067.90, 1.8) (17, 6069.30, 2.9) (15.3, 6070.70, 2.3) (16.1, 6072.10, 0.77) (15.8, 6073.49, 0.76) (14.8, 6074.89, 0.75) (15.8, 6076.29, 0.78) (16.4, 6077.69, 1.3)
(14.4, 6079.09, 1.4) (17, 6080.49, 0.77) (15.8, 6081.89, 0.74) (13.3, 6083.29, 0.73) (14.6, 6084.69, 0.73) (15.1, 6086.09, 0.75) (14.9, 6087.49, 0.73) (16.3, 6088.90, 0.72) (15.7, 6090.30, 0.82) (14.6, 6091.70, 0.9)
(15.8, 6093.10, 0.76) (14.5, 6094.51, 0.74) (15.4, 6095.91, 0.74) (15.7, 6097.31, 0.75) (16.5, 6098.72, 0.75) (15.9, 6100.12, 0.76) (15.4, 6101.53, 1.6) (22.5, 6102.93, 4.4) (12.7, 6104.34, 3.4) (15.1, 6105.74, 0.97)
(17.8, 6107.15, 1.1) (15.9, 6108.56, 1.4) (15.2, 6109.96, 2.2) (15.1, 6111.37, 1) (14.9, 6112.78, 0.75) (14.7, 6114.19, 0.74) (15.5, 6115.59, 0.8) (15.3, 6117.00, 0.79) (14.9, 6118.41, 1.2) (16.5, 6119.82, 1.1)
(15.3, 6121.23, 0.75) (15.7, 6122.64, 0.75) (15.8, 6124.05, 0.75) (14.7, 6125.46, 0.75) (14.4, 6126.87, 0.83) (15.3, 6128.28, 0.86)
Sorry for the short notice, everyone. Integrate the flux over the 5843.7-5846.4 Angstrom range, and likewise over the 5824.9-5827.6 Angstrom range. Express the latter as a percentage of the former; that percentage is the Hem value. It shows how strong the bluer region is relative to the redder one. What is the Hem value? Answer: 102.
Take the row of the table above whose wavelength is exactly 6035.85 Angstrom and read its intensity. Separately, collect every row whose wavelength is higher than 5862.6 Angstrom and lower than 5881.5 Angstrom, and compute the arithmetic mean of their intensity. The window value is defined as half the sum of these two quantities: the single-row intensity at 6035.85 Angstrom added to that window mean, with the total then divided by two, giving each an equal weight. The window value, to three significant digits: 15.7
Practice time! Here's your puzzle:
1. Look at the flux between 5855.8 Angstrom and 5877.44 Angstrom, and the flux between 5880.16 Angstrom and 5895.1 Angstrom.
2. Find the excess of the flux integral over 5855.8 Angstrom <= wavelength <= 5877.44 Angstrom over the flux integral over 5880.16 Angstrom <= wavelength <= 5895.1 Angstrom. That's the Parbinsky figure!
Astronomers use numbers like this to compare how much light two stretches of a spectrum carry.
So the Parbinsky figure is 157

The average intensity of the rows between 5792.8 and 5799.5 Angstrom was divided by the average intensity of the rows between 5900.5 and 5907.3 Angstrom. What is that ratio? 1.05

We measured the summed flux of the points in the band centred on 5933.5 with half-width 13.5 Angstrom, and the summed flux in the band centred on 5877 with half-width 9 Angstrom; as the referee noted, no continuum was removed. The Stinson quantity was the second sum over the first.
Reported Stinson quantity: 0.64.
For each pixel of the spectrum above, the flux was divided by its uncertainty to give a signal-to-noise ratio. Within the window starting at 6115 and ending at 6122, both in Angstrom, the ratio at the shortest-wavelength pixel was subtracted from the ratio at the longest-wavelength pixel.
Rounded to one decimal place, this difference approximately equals 1.0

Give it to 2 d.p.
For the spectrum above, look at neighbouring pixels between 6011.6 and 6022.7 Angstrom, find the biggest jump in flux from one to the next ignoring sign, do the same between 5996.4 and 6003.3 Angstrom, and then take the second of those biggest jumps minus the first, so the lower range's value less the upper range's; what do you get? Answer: 0.20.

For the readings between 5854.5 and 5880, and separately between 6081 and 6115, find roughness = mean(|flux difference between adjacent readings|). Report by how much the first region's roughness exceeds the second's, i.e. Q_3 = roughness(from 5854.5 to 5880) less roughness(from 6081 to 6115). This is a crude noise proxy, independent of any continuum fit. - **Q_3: -0.88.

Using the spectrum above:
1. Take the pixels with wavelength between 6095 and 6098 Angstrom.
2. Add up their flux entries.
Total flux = 31.1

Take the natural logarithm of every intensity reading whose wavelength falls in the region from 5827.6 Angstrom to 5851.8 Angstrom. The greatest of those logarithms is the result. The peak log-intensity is 2.95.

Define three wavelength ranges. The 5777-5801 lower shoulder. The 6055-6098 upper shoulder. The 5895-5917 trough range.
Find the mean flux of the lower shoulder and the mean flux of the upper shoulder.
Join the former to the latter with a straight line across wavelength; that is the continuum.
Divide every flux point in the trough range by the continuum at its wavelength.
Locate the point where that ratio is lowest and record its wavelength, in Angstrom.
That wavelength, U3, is 5895.74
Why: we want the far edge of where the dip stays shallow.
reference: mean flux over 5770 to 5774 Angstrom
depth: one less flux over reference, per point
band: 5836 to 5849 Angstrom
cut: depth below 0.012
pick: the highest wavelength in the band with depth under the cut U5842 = 5848.42 Angstrom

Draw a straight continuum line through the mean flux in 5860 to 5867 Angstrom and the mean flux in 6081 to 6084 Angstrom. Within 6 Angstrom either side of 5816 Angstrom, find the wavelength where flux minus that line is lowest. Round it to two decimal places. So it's 5820.21 Angstrom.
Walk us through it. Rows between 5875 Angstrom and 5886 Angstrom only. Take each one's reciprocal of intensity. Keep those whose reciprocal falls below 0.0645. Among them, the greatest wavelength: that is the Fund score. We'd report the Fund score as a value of 5880.83 Angstrom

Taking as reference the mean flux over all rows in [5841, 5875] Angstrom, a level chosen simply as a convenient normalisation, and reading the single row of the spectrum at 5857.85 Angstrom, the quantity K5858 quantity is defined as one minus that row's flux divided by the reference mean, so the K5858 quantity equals 0.025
